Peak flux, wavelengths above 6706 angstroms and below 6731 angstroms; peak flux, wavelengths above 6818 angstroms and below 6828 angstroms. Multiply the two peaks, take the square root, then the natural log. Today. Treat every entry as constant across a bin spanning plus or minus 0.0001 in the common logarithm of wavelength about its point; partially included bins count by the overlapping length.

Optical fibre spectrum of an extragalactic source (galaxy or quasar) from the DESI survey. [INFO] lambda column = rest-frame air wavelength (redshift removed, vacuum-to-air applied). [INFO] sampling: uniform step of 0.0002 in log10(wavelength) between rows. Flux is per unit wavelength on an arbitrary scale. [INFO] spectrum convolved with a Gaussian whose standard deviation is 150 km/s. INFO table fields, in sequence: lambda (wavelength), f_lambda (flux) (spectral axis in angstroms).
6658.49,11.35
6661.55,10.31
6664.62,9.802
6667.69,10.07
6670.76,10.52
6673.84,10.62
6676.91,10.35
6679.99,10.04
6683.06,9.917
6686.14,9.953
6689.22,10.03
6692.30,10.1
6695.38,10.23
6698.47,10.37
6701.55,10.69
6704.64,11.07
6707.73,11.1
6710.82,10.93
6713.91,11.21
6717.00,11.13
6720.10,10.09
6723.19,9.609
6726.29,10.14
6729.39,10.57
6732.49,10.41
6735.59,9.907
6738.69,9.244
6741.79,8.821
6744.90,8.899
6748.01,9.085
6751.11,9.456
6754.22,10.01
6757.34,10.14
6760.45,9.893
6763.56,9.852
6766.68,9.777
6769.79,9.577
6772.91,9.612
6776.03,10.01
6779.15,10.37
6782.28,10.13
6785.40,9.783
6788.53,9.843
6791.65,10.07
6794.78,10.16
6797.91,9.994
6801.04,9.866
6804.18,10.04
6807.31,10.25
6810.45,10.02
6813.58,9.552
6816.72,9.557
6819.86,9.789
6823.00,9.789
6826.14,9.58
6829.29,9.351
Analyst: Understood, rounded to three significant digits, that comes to 2.35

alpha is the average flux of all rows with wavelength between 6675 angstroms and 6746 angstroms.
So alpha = 10.2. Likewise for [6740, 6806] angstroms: 9.8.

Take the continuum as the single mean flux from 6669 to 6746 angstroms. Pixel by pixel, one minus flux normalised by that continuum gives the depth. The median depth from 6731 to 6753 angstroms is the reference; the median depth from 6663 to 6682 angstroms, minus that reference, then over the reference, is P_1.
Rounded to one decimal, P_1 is -1.0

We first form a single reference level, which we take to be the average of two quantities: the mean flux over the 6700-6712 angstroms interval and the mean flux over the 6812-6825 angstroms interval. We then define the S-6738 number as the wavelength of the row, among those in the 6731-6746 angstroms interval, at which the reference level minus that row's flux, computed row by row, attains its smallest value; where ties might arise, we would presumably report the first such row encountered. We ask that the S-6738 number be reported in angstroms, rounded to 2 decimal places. 6732.49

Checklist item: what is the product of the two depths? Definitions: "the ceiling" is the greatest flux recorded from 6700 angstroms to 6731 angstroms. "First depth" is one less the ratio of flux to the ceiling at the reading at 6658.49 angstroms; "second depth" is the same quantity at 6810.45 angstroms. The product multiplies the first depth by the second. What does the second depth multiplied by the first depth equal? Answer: -0.0013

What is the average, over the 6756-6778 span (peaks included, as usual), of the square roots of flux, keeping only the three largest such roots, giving 3.16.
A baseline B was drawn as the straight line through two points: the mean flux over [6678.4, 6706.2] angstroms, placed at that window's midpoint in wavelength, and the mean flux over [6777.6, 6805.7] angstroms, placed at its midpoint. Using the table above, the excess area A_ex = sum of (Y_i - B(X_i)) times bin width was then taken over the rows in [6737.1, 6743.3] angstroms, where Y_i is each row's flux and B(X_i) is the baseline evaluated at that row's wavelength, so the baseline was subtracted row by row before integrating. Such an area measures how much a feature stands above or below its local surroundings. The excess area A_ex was -6.9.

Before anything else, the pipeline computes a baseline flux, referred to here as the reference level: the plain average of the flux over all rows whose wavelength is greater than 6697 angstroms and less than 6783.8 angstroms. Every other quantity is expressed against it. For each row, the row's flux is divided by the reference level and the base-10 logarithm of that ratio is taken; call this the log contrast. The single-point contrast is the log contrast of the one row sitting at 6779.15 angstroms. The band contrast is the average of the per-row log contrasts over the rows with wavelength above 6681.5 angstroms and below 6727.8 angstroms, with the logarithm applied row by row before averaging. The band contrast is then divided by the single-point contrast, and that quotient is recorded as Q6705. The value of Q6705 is 1.2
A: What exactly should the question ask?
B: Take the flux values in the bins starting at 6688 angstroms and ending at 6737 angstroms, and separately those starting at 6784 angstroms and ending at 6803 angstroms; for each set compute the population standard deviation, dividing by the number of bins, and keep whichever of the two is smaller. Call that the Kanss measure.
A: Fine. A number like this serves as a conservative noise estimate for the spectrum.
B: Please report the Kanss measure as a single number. 0.13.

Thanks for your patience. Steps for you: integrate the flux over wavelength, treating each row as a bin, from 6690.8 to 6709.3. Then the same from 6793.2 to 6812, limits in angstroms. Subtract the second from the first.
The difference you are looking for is 7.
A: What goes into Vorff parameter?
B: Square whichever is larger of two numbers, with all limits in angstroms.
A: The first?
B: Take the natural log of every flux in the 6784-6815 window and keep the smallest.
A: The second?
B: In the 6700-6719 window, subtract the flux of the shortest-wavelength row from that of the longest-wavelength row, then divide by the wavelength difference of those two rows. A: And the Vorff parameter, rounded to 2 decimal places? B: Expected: 5.09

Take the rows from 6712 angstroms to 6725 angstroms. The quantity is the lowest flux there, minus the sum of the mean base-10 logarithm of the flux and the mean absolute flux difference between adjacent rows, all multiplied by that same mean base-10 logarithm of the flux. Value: 8.22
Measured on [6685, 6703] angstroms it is 8.88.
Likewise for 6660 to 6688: 8.60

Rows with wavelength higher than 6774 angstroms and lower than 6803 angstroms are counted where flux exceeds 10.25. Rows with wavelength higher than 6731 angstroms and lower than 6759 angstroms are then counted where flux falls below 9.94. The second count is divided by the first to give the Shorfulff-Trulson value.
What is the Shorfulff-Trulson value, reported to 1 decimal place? 6.0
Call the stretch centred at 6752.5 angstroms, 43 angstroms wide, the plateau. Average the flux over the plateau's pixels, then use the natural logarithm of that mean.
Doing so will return 2.26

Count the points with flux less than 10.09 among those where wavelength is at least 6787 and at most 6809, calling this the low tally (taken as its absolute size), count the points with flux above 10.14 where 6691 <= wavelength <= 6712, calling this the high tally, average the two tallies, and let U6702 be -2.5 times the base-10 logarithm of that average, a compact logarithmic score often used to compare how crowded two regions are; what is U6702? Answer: -1.85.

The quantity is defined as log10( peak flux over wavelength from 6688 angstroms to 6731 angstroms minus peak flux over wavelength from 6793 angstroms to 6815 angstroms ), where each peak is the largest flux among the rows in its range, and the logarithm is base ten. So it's -0.02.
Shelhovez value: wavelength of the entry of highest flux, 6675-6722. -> 6713.91 angstroms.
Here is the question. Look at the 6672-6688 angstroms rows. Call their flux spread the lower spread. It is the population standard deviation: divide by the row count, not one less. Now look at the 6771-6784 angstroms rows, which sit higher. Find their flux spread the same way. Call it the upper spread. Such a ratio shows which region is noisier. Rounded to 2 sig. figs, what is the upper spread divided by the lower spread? 1.0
